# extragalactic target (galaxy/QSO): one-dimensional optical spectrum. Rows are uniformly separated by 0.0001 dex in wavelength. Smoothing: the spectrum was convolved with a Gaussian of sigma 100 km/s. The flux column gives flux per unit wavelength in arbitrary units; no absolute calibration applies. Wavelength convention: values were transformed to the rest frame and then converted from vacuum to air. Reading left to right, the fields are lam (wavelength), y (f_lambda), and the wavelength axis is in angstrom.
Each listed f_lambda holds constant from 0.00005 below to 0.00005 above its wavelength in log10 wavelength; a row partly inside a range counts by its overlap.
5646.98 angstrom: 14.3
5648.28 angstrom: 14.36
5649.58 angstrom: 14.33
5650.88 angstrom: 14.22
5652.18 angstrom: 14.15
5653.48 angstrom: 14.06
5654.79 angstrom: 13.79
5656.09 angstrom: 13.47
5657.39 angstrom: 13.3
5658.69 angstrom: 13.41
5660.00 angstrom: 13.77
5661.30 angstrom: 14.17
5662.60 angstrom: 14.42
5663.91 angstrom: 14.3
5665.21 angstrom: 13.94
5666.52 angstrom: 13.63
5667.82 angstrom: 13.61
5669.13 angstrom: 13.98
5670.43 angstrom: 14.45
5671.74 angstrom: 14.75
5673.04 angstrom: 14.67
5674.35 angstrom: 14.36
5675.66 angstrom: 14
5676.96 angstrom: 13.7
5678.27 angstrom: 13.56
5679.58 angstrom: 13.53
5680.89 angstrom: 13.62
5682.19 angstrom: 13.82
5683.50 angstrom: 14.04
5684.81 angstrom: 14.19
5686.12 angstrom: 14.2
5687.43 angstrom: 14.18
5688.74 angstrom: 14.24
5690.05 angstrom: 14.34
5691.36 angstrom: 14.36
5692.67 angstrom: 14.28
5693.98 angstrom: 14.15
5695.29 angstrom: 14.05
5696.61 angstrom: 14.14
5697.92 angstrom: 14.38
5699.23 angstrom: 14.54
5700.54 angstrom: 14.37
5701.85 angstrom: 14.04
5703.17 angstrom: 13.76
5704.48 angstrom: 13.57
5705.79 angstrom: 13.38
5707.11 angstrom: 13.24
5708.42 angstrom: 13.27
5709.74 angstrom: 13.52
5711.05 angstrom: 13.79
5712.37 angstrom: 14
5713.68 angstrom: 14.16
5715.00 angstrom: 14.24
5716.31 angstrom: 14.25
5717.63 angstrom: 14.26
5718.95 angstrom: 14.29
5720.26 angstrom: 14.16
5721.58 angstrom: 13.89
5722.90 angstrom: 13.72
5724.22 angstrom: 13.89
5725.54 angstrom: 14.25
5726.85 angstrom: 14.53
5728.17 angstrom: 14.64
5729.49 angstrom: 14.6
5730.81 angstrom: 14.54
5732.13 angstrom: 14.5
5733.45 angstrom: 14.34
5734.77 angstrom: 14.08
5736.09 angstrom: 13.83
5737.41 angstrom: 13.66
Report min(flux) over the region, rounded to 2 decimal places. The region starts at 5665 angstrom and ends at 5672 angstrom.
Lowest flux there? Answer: 13.61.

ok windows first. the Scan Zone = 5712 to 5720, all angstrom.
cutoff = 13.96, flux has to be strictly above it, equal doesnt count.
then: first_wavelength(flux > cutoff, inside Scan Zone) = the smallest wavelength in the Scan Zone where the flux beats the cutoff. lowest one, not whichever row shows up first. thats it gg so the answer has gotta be 5712.37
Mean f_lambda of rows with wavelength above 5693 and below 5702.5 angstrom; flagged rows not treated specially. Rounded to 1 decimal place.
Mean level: 14.2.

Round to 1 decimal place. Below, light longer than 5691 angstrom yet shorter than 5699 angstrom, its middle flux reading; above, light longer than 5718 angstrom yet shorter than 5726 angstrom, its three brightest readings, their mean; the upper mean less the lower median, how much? 0.0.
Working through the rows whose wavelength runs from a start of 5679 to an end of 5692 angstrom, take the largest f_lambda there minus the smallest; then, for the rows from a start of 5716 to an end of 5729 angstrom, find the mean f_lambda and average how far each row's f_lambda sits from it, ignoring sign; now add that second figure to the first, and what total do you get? 1.05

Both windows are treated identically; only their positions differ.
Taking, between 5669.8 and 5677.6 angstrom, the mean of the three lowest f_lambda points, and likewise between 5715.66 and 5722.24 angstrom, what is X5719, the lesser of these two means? 14.0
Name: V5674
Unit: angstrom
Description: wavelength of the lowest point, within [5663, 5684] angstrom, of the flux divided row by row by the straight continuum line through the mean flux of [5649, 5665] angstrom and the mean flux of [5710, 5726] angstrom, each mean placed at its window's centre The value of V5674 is 5679.58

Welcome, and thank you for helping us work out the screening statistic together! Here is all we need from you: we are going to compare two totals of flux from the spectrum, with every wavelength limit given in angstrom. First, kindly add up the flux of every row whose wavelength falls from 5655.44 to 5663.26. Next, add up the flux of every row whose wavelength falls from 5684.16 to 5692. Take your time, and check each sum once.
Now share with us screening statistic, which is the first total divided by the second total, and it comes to 0.965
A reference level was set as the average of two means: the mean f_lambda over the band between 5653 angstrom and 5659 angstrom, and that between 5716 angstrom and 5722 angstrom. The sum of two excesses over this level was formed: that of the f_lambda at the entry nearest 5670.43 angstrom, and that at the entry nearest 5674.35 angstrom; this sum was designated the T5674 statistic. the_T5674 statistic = 1.0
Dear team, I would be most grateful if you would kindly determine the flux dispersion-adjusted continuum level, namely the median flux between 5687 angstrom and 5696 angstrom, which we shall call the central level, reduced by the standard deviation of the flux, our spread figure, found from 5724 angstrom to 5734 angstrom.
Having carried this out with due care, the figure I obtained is 14.0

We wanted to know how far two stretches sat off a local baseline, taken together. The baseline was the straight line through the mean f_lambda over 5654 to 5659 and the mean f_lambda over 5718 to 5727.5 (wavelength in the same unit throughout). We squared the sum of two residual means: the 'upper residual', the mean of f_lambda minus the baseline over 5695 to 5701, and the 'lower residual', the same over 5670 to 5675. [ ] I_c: 1.8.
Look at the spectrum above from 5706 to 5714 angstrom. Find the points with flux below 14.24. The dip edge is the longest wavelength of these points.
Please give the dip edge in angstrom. 5713.68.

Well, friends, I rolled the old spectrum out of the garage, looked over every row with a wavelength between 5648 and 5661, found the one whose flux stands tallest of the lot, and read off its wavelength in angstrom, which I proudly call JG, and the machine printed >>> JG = 5648.28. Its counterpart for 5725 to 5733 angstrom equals 5728.17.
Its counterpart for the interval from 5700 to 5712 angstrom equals 5700.54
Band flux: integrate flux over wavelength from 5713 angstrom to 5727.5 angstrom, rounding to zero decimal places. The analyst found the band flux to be 205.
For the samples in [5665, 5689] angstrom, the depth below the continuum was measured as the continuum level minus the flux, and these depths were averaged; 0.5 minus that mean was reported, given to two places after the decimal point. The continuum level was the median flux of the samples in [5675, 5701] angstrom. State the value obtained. 0.36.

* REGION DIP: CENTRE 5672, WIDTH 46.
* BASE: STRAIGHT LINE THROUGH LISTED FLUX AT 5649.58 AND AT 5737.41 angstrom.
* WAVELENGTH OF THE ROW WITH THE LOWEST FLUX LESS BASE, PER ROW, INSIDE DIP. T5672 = 5657.39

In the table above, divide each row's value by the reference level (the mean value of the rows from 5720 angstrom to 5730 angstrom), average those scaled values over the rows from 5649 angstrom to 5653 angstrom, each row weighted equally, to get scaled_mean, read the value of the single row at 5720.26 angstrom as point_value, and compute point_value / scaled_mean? 14.1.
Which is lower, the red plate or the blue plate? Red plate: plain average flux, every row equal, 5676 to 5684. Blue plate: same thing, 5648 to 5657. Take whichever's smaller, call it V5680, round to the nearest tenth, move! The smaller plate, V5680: 13.7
